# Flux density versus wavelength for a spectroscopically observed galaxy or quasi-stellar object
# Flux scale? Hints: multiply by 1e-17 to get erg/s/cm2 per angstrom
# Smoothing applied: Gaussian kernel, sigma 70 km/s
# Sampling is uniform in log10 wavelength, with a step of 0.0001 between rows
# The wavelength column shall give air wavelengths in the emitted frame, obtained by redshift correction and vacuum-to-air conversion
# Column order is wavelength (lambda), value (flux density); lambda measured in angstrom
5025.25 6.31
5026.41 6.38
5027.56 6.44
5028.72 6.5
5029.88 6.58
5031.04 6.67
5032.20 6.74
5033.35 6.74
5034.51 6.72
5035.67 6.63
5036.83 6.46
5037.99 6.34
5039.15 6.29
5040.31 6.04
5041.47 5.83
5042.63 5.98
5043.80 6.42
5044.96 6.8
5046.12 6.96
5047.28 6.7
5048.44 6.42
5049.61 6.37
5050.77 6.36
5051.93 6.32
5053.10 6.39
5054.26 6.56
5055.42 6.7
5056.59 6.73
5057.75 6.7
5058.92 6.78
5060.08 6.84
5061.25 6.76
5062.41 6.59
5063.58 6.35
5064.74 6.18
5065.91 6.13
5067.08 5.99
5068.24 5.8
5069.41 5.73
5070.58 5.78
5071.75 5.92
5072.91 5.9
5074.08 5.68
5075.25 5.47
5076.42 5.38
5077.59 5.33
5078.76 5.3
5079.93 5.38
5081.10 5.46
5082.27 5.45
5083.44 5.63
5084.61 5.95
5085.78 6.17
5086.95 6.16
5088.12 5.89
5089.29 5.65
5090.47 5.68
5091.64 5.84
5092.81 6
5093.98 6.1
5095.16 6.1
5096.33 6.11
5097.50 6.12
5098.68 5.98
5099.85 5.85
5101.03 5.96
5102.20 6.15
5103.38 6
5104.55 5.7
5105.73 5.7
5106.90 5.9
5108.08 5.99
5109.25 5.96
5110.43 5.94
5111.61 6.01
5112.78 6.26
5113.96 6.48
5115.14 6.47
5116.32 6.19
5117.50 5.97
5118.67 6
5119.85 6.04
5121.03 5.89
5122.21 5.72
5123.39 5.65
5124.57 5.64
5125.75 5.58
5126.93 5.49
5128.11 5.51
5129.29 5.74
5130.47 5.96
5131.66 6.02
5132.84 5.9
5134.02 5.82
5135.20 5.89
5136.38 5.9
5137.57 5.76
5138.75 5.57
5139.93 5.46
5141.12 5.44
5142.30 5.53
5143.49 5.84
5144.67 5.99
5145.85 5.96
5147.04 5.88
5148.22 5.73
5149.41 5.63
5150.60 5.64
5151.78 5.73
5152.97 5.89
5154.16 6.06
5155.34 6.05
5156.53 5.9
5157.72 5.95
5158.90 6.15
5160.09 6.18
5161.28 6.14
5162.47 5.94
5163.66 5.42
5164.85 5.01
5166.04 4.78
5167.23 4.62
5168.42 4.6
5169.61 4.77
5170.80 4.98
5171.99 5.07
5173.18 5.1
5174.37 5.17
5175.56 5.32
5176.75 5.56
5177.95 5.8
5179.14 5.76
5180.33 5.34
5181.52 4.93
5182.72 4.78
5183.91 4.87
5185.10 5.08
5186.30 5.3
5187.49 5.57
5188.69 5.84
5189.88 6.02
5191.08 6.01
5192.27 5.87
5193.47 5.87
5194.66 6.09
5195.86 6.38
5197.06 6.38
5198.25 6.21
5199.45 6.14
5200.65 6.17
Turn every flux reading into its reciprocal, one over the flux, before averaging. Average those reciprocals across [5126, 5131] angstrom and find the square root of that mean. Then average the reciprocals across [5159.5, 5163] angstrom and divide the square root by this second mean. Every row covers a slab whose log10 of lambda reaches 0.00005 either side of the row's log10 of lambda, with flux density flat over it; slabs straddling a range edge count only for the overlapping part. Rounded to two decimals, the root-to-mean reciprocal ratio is 2.56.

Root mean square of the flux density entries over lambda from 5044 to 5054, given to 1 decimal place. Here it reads 6.5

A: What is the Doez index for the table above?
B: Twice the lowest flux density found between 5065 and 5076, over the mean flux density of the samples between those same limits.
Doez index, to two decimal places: 1.88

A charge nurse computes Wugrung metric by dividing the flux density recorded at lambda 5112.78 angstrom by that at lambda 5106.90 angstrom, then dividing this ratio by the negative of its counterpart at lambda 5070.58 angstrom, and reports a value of -0.184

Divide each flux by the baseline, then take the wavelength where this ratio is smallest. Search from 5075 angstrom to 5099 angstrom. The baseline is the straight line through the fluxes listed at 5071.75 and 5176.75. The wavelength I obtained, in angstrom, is 5078.76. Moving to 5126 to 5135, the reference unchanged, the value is 5126.93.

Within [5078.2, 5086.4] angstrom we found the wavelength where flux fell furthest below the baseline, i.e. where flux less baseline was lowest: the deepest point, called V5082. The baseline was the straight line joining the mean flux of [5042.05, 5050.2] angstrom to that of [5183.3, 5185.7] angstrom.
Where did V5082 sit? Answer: 5078.76 angstrom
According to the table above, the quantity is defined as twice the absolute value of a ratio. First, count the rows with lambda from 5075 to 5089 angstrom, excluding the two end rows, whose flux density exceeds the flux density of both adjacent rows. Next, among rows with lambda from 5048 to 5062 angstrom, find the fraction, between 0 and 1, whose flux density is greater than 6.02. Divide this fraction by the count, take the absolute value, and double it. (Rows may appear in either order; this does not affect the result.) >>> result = 1.0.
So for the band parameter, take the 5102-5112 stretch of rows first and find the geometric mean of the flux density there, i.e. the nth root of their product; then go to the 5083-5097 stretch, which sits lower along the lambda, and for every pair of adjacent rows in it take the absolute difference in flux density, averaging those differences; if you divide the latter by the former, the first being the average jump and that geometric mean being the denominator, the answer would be 0.0233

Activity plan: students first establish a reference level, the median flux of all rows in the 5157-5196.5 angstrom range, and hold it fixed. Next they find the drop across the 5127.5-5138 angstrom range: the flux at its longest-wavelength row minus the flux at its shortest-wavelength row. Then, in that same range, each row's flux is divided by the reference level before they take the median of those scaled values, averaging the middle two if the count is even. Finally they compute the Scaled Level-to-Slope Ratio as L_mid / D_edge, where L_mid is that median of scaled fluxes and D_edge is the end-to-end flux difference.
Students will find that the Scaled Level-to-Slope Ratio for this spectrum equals 4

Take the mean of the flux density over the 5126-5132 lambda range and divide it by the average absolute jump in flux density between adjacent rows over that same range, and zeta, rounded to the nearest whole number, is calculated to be 43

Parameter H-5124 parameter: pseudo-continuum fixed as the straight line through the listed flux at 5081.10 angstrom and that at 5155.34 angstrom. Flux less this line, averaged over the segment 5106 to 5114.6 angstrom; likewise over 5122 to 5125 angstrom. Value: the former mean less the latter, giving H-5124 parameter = 0.51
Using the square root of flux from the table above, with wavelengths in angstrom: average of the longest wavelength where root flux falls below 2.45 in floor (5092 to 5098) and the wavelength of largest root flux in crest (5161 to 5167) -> 5127.0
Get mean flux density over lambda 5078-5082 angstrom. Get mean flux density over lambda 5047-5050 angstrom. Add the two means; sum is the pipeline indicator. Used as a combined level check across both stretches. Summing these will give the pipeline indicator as 11.9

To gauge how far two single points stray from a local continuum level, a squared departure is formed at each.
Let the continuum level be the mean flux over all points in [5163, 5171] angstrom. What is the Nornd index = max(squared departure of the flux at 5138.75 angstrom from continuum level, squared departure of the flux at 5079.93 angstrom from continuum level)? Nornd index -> 0.47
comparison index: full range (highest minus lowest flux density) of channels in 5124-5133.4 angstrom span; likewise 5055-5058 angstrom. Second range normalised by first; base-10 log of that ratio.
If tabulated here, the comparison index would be -1.2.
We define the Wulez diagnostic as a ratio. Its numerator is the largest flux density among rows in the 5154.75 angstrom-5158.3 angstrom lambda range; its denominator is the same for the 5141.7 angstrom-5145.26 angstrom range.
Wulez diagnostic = 1.01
